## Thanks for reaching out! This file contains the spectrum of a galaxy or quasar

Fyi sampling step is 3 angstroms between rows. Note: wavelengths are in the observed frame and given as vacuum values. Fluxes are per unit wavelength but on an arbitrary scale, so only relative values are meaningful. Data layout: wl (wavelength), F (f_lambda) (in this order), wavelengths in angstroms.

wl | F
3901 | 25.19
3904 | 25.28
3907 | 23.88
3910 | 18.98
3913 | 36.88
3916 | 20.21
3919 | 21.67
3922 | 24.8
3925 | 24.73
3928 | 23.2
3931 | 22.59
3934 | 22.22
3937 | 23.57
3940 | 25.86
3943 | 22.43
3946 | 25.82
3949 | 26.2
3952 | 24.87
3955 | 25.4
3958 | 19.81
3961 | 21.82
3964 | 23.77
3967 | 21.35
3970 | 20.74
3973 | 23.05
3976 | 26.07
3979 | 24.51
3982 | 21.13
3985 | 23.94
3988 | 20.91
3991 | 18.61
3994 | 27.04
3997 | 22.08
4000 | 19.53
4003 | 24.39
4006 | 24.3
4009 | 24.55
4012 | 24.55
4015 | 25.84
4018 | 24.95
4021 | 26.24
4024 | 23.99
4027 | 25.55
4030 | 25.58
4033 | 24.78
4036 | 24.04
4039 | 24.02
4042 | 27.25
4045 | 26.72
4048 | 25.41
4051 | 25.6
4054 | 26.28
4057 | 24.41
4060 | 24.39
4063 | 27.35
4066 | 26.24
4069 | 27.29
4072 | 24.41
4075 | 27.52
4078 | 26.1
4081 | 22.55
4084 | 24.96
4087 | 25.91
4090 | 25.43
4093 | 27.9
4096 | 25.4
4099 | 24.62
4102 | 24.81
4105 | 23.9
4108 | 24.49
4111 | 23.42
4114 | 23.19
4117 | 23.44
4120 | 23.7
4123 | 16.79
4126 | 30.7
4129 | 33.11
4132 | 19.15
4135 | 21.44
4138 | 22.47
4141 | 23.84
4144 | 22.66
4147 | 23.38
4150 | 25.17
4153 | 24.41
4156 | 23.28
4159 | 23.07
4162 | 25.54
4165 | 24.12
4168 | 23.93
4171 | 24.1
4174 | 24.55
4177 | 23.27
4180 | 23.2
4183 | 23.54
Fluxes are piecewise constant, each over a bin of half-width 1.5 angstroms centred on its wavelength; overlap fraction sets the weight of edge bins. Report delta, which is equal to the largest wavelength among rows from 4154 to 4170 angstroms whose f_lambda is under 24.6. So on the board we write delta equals 4168 angstroms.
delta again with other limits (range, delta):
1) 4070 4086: 4081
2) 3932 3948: 3943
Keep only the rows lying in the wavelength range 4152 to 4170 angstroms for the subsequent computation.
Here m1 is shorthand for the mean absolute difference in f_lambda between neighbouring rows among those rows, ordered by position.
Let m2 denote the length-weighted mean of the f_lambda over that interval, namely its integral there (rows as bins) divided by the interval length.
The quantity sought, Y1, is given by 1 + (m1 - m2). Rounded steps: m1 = 1.1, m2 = 24.0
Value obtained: -22.0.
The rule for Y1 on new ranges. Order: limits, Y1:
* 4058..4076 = -22.9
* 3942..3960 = -20.8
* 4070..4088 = -22.0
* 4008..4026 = -22.9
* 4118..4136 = -15.3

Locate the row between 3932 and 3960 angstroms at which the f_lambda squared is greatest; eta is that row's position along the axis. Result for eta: 3949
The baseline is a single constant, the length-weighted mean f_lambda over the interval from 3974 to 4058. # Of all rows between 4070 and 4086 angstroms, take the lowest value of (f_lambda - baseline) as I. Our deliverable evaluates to -1.81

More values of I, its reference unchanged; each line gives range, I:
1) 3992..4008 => -4.83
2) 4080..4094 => -1.81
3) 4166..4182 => -1.16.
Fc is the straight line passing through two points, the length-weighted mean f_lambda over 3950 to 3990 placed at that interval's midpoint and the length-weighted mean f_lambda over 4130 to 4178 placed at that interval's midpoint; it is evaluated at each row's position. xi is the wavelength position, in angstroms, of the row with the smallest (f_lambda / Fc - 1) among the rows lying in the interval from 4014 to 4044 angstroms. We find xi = 4039 angstroms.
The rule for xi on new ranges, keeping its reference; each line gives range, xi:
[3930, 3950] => 3934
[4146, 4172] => 4159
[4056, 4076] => 4072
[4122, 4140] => 4123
